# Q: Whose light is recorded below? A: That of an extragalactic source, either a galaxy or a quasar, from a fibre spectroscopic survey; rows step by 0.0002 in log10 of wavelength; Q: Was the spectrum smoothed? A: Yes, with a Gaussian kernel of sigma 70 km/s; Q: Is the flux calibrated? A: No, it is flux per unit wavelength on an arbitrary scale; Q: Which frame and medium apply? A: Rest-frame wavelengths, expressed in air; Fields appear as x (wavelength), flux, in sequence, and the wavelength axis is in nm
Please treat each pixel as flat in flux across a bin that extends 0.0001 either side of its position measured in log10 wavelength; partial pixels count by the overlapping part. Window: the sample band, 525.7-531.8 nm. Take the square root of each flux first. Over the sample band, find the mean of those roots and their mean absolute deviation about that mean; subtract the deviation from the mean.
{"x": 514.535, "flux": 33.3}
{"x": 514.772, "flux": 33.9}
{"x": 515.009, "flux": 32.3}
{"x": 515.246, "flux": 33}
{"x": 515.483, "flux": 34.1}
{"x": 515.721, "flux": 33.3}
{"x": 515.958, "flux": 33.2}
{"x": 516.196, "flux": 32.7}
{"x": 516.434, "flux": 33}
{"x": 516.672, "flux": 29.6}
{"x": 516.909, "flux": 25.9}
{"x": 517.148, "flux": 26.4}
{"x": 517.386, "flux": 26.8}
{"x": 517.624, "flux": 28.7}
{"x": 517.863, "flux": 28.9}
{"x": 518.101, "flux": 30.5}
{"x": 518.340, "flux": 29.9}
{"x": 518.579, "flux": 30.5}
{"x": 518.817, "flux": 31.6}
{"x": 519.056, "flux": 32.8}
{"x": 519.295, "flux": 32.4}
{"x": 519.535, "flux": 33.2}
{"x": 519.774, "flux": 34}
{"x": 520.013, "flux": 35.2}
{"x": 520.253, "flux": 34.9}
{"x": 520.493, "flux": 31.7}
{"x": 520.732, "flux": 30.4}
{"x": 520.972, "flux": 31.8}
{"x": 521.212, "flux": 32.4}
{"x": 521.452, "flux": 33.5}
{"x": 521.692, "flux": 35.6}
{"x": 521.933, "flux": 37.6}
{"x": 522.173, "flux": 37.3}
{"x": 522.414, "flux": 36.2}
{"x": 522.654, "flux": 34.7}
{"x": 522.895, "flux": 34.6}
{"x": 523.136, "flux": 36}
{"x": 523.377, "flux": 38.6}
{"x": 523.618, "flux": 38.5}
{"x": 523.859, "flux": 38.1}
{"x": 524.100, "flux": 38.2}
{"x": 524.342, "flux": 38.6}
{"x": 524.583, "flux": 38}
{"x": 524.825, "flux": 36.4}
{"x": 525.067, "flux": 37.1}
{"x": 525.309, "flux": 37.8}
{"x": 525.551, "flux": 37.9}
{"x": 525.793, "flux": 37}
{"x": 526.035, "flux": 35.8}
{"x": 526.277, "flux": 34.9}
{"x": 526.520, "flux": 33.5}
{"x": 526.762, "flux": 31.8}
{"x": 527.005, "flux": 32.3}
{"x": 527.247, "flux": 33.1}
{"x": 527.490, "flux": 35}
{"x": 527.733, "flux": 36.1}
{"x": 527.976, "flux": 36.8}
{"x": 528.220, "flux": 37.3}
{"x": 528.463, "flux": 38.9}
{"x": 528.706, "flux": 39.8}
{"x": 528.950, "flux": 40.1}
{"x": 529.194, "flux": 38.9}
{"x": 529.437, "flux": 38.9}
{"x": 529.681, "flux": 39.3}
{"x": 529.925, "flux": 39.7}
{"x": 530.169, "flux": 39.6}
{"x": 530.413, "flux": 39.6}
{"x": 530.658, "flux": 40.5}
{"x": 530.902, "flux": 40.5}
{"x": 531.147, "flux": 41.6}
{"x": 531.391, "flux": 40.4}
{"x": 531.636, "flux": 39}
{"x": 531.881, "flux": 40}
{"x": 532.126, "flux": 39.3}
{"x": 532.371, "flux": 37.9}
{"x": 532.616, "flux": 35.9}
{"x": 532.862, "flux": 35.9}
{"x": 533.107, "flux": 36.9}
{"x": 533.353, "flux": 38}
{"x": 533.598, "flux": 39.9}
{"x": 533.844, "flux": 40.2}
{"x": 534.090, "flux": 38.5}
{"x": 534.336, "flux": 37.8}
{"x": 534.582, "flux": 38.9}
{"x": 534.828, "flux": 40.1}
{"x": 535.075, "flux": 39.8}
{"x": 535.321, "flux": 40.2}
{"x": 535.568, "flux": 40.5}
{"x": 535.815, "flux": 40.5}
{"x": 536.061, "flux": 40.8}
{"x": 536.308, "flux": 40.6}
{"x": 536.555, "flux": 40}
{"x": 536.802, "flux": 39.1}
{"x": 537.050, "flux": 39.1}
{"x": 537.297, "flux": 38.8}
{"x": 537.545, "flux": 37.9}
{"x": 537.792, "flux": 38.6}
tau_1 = 5.9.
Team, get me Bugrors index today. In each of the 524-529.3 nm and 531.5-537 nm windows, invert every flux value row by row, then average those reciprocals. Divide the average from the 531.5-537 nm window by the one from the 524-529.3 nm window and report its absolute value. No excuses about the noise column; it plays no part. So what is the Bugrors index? 0.93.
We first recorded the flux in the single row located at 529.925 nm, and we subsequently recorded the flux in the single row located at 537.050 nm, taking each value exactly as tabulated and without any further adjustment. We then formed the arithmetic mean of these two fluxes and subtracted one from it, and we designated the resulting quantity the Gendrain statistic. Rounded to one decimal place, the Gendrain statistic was 38.4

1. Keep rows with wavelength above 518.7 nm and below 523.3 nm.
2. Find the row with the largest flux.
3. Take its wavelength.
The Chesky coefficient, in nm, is 521.933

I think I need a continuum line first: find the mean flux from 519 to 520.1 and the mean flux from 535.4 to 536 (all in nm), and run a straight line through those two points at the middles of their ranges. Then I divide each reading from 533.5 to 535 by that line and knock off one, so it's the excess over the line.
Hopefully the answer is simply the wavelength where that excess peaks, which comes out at 533.844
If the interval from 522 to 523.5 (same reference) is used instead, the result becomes 523.377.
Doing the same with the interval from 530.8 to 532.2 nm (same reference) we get 531.147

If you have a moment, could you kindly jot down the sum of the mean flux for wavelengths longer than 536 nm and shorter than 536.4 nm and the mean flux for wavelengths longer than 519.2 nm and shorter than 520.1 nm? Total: 74.4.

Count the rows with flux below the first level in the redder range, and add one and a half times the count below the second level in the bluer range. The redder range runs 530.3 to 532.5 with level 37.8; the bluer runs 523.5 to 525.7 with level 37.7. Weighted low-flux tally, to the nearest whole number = 3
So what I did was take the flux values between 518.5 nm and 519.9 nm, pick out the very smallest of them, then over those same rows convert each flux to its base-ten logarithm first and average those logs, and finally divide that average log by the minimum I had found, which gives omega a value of 0.050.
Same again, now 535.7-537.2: 0.041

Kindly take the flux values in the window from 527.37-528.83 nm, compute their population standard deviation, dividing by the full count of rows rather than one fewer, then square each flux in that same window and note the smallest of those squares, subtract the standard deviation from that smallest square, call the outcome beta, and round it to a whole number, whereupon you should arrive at 1223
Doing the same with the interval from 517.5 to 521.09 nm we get 822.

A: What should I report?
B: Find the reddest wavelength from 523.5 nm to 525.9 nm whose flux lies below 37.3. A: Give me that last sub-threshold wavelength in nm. 525.793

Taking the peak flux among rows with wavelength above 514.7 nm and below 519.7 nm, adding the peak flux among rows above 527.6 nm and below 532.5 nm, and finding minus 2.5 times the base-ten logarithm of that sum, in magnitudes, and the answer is -4.70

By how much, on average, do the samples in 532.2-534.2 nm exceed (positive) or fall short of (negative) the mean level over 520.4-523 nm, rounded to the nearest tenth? 3.7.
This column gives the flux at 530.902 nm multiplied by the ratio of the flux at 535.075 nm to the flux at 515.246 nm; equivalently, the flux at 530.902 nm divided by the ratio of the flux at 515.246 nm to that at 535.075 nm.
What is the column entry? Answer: 49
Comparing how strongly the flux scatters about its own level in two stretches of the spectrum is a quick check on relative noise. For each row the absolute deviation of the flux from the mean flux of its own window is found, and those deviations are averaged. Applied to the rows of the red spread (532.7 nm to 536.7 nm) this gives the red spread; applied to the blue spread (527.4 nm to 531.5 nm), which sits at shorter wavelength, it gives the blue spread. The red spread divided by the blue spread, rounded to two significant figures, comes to 0.93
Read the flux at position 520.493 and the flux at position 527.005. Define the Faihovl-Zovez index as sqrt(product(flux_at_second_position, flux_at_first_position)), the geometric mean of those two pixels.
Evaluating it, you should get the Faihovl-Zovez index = 32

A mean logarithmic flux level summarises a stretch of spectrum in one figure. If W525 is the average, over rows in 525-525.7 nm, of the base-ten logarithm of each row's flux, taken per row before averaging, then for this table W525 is 1.58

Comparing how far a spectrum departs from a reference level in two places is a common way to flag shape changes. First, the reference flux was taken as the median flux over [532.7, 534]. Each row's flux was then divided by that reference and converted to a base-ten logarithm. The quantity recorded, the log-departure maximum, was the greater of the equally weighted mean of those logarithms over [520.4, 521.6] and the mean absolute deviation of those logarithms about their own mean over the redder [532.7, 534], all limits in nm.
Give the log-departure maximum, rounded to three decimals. 0.017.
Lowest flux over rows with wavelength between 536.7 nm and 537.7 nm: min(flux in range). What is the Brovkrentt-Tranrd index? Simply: 37.9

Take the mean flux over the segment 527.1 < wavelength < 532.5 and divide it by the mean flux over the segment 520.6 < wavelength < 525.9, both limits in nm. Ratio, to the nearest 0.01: 1.07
